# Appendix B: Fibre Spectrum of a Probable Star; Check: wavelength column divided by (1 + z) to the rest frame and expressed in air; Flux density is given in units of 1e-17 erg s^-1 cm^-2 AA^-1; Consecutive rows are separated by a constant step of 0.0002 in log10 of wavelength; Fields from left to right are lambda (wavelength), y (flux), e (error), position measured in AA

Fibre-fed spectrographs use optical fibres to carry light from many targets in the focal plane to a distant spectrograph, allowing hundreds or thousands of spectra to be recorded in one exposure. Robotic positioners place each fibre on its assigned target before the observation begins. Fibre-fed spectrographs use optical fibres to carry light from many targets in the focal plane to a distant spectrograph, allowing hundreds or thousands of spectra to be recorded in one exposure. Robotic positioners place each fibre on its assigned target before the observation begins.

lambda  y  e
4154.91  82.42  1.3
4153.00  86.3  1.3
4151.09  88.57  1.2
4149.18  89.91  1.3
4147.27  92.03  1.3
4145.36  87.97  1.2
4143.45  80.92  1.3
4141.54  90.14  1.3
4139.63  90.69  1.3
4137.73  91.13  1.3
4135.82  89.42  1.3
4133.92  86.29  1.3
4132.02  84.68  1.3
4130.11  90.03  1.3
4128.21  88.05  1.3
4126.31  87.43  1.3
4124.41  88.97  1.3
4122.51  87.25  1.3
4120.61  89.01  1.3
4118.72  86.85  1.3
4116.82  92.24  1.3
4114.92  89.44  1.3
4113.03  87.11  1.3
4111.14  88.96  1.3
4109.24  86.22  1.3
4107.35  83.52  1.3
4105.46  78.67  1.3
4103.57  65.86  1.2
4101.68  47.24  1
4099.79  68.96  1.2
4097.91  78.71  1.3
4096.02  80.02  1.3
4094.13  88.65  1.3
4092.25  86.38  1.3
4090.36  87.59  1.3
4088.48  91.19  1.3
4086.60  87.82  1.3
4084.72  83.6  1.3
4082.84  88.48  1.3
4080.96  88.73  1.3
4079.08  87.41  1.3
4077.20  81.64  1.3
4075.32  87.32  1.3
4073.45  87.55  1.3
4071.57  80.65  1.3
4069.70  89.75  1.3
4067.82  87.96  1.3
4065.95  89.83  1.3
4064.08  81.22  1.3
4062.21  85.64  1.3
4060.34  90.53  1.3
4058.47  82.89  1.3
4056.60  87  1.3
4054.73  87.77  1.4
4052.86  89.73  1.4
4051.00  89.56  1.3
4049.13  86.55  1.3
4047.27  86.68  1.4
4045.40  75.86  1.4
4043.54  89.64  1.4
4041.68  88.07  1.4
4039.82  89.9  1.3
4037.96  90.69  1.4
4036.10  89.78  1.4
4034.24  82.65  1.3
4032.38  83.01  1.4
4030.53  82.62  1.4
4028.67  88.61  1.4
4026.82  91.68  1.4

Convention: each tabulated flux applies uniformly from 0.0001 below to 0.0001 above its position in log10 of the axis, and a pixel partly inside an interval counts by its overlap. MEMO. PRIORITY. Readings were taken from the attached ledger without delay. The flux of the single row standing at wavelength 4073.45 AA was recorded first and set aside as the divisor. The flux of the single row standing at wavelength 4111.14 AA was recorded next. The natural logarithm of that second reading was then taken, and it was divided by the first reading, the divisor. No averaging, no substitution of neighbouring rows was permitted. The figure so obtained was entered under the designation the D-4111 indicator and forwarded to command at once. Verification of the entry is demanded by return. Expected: 0.051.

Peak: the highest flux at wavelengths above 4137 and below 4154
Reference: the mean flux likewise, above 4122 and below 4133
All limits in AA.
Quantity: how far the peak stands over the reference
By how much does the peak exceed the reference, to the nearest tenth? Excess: 4.3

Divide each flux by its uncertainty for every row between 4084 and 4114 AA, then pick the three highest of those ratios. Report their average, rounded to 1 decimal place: 68.9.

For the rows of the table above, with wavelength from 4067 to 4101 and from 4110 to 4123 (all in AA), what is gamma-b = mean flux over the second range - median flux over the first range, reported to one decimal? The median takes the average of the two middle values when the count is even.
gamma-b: 1.2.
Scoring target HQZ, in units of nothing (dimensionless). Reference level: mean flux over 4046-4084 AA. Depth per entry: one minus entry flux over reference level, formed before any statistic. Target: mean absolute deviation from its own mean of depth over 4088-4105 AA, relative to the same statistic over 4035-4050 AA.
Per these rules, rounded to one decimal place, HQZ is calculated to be 3.6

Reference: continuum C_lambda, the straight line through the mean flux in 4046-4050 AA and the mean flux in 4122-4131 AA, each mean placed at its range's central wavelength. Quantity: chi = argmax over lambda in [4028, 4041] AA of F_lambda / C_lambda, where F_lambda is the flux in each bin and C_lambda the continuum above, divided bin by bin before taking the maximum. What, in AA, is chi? 4037.96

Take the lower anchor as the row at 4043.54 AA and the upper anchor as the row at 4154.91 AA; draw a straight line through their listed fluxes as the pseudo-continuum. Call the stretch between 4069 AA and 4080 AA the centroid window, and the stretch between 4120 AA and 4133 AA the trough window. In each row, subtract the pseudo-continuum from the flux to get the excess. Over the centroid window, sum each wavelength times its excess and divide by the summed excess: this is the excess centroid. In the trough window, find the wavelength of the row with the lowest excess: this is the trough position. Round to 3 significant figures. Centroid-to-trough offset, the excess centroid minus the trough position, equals -57.3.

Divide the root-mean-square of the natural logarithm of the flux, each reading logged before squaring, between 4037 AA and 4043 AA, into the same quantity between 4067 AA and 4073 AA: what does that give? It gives 0.99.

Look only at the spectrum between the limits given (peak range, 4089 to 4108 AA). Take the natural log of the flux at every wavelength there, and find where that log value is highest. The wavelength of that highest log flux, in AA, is 4094.13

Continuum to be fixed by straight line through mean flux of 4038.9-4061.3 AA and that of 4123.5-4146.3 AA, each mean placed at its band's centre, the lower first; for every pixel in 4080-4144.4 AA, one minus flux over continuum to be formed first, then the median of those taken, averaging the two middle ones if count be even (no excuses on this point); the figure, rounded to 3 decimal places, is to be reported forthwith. 0.002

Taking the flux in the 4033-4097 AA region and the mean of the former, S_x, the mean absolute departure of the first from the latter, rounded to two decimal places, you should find 2.76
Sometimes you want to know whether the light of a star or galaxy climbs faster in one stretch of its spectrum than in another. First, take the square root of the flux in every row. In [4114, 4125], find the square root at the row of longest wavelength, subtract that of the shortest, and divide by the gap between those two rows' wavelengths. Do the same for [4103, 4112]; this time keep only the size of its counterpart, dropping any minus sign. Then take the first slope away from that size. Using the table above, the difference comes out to 0.18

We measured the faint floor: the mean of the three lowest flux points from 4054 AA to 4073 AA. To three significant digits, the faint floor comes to 81.6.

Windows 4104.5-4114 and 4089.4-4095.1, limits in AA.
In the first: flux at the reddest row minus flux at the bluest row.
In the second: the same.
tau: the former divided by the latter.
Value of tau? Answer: 8.0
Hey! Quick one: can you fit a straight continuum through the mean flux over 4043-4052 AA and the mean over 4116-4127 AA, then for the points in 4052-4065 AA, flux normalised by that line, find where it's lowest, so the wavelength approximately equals 4064.08 AA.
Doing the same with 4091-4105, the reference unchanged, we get 4101.68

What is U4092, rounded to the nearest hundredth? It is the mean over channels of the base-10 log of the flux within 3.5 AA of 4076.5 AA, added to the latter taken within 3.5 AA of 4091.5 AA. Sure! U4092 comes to 3.88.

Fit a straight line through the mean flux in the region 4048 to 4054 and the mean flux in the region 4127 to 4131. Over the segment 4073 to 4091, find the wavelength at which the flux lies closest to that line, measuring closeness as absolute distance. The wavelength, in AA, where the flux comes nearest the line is 4080.96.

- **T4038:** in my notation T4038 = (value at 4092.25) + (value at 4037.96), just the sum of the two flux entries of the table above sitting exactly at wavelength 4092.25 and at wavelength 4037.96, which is 177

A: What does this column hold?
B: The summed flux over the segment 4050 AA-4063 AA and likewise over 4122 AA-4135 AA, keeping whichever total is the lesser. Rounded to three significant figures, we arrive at 613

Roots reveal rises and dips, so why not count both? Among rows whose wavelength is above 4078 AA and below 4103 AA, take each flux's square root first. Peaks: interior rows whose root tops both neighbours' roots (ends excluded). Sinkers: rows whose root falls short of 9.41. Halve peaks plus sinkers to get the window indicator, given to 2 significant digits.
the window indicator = 6.5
